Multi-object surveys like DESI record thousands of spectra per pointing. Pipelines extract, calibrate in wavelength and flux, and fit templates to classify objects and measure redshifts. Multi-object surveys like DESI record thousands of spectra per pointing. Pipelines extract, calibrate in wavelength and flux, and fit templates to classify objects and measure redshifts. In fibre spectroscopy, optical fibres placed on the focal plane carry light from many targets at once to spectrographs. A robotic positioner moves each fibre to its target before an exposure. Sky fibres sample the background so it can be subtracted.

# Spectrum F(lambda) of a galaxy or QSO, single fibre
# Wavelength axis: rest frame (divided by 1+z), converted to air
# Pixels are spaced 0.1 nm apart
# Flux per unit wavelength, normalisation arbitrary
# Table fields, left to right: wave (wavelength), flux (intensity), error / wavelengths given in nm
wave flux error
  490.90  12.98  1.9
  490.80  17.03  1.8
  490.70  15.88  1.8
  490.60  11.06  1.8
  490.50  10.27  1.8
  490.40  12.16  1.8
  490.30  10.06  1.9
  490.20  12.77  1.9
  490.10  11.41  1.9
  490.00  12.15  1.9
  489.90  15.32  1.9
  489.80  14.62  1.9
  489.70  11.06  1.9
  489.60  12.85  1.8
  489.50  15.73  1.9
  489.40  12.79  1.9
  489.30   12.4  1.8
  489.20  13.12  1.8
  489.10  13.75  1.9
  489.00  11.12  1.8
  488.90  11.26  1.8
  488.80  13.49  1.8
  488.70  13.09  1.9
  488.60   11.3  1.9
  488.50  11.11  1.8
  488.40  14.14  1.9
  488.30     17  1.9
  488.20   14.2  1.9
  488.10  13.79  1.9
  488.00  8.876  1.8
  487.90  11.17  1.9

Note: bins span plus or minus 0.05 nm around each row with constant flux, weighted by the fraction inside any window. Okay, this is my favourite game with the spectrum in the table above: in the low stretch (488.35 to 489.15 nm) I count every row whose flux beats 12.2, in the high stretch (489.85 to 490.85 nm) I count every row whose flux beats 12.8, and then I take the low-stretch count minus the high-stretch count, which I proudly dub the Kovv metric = 1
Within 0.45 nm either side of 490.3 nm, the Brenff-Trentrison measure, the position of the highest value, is 490.70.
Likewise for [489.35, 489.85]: 489.50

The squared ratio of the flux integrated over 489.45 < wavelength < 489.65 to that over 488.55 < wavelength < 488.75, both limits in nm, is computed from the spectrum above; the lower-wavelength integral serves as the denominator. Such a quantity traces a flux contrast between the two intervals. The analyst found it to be 1.4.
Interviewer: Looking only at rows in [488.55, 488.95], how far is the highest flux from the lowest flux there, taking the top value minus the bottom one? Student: 2.2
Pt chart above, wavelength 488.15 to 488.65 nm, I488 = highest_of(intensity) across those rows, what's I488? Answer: 17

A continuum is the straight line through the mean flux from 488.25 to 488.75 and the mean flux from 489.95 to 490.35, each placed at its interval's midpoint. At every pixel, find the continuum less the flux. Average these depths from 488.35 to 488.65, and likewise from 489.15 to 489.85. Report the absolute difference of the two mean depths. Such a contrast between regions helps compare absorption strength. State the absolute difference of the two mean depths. 2.1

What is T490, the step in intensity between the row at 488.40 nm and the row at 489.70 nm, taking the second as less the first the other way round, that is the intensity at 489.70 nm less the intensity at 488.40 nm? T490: -3.1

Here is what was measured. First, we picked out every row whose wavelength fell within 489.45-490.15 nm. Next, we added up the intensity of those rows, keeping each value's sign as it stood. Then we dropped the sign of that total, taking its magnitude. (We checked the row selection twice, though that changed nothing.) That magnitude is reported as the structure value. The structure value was 93.1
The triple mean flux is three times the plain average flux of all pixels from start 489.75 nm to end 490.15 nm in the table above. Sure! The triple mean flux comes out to 40.1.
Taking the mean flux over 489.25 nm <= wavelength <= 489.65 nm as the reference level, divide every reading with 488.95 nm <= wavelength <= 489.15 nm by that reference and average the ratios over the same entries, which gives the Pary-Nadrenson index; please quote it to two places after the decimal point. 0.93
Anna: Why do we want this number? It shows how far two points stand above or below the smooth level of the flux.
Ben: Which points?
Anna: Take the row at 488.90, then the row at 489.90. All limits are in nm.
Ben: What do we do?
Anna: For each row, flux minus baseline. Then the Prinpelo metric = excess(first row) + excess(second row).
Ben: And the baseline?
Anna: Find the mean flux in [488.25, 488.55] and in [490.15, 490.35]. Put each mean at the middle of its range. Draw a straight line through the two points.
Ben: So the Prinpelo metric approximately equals 1.3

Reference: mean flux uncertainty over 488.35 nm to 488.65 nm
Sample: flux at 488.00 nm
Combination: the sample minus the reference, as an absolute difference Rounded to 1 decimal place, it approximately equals 7.0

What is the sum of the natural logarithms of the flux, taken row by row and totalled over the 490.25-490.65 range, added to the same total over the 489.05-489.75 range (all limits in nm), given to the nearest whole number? 28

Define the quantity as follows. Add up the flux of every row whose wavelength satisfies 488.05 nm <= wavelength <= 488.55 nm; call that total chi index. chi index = 70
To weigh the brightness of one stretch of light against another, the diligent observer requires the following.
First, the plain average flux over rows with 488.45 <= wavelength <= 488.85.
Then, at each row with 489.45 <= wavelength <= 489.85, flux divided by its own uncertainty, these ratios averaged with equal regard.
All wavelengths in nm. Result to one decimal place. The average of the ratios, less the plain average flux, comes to -5.0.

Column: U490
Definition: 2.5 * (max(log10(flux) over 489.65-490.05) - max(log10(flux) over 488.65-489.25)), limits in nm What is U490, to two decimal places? 0.12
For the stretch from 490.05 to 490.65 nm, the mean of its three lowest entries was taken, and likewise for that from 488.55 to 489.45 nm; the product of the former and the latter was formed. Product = 117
